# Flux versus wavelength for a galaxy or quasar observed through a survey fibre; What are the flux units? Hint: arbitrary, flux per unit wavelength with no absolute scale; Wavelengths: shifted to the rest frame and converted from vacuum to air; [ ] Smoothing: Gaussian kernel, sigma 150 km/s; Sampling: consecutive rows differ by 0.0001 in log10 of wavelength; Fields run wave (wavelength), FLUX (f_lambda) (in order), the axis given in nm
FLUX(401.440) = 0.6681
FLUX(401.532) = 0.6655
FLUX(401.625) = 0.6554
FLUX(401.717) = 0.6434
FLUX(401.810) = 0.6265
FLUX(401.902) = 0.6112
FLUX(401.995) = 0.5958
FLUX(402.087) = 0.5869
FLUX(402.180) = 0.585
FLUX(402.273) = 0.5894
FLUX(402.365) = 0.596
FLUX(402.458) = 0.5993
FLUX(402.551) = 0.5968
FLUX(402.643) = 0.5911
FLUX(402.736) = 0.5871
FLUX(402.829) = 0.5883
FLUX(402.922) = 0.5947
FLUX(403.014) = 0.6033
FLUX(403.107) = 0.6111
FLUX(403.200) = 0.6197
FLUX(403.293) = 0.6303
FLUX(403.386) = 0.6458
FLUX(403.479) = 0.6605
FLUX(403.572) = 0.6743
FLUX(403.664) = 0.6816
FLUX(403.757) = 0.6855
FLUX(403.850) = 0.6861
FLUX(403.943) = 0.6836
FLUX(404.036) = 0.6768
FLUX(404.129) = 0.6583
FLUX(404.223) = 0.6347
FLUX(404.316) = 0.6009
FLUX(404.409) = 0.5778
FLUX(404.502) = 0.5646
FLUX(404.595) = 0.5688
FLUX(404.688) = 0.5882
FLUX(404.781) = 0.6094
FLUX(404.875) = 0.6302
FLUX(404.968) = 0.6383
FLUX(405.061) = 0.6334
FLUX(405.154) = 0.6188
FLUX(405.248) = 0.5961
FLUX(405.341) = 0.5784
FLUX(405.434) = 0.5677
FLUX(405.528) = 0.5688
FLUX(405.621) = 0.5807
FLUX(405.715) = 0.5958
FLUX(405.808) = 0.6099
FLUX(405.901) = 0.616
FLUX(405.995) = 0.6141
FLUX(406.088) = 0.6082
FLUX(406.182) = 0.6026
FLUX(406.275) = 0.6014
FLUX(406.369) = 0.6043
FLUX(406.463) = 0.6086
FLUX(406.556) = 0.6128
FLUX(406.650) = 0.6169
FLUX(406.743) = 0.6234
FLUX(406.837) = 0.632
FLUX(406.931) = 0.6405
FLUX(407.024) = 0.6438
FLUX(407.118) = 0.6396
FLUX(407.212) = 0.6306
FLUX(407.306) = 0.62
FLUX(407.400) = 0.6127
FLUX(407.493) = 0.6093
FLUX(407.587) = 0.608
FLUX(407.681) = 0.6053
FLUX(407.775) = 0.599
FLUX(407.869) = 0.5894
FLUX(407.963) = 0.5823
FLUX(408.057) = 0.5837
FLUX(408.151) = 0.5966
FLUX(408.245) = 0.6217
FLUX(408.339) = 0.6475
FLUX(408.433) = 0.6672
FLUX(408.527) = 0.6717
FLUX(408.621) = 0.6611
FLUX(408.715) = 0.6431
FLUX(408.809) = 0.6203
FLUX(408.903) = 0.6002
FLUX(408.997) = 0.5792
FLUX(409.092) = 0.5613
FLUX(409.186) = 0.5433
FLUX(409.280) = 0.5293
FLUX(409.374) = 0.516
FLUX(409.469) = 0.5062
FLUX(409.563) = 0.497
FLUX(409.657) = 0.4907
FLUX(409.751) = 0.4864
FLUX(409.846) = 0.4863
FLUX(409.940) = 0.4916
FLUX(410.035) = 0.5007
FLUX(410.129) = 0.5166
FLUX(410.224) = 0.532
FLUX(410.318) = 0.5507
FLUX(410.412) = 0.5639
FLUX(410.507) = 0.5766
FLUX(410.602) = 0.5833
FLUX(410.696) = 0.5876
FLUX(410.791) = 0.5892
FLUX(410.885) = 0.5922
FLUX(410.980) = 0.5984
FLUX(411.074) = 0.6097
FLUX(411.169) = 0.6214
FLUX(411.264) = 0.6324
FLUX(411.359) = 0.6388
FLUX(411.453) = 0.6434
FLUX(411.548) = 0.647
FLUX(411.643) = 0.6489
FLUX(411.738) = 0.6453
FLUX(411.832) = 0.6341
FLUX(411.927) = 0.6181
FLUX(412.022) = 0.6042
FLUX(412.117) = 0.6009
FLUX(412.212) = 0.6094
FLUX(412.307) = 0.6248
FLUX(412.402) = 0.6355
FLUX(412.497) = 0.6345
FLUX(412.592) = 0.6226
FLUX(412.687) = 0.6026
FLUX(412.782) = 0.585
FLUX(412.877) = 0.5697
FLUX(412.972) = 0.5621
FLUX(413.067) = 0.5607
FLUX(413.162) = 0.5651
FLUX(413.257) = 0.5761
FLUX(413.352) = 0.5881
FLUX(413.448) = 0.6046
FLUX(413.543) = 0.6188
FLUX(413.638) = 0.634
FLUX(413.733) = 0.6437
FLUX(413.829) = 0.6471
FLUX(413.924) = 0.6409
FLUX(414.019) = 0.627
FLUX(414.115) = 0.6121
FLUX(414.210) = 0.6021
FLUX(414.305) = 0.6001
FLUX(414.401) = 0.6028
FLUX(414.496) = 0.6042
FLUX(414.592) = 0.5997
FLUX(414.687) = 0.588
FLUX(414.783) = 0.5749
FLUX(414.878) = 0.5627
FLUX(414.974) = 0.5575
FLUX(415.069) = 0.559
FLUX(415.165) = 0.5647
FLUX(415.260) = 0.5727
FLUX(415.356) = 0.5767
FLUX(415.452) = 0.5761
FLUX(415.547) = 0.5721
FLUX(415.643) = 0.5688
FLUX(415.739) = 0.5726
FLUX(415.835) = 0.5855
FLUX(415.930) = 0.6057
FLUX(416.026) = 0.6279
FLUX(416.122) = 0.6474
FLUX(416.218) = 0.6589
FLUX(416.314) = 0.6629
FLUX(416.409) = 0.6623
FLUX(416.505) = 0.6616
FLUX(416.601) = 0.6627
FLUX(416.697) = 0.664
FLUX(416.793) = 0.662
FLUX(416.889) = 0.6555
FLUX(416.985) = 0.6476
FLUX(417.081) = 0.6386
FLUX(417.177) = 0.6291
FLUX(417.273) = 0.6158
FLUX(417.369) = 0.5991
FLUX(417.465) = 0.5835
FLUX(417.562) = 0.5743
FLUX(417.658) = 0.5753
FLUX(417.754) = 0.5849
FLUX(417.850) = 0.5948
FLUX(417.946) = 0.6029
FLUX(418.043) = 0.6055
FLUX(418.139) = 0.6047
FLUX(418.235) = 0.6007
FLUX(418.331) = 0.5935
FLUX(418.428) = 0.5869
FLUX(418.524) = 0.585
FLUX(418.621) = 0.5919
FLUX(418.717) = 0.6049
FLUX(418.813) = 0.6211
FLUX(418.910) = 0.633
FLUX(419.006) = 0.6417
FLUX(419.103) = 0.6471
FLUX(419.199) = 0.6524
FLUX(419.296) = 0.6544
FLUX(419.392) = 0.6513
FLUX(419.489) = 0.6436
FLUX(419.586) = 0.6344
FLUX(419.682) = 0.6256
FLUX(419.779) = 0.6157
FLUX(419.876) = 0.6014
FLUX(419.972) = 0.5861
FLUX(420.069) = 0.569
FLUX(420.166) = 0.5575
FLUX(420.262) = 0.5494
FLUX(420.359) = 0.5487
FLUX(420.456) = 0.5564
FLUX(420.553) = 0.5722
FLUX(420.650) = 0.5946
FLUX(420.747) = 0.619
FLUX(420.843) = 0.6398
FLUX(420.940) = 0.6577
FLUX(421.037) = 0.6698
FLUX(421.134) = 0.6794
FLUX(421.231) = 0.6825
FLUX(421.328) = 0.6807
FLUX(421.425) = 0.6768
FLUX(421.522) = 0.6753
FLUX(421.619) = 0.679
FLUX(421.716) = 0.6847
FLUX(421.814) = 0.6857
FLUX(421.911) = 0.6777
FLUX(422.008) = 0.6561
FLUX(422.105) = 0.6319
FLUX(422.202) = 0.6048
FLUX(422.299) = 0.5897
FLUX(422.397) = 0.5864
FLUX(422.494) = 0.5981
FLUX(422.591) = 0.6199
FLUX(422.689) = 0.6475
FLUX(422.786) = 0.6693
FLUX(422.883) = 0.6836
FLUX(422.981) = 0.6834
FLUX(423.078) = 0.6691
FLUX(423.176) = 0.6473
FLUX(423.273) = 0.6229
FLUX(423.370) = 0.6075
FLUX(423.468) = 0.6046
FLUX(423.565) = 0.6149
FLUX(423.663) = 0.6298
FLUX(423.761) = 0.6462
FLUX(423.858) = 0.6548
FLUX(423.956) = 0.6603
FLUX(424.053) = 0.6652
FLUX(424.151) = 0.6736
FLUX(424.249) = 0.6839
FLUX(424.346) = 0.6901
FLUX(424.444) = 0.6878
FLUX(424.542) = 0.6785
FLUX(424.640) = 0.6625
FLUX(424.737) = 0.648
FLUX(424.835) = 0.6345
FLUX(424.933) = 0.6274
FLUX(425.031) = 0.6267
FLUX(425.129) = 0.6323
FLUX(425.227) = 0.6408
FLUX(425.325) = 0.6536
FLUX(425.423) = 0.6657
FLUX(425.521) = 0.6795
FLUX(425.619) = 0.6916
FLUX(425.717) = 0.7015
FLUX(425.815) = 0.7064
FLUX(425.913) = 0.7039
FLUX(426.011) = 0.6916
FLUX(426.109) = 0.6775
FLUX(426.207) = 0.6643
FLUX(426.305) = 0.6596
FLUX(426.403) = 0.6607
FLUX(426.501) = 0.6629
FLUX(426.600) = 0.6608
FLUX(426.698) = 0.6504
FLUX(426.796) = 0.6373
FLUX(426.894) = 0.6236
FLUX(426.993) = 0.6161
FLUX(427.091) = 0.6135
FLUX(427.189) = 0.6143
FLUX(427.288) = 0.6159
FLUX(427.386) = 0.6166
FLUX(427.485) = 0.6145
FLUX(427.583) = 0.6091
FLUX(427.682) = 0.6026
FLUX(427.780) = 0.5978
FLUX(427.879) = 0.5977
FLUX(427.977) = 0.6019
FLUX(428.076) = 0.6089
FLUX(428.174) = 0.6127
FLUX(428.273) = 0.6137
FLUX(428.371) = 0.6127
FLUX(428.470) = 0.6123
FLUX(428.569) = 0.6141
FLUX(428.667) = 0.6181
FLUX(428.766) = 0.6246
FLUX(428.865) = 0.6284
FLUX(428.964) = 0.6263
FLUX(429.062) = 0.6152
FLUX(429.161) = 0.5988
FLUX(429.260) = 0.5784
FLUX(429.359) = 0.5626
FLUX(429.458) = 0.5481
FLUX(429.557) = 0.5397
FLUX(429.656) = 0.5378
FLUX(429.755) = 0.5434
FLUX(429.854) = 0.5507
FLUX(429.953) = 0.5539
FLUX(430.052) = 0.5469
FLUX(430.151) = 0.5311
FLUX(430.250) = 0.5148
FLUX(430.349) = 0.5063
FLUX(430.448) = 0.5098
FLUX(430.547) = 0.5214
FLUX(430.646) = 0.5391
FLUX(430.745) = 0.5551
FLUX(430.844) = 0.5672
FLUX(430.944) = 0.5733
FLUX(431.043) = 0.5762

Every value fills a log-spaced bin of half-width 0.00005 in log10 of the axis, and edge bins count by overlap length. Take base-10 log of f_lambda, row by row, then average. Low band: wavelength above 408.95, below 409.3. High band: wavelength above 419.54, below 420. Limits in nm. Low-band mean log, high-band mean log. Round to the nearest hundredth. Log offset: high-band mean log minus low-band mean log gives 0.04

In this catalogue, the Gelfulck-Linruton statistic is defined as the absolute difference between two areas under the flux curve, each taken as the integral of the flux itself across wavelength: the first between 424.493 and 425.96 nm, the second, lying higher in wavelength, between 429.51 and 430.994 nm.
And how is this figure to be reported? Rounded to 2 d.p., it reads 0.17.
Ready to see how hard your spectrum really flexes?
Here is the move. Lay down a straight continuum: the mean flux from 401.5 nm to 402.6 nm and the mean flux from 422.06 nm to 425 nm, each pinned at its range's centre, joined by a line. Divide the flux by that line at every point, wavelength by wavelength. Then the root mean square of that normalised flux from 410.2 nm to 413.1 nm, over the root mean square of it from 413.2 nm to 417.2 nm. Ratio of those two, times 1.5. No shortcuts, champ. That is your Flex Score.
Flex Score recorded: 1.49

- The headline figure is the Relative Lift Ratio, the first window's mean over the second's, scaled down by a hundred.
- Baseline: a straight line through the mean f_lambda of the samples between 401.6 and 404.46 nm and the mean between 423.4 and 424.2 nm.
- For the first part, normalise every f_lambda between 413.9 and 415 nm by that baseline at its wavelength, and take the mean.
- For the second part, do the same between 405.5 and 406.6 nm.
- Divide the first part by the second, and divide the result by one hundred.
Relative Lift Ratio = 0.0098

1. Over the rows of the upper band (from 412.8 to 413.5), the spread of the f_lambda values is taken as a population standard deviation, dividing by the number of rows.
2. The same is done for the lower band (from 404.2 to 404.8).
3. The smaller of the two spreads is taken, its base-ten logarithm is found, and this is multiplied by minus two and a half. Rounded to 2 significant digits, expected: 4.6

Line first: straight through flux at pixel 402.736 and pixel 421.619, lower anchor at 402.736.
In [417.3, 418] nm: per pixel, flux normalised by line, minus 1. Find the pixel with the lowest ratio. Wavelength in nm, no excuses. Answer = 417.562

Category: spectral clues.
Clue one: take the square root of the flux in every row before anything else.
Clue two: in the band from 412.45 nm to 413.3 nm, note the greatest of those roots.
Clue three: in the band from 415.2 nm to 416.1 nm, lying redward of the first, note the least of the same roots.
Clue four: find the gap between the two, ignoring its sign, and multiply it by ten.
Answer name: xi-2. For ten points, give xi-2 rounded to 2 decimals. 0.42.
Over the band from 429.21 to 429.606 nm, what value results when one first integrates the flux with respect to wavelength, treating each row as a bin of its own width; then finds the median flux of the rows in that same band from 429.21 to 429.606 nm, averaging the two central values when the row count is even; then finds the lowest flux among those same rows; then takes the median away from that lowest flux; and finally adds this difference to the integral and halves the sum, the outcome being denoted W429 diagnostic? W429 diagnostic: 0.102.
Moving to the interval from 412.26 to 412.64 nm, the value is 0.116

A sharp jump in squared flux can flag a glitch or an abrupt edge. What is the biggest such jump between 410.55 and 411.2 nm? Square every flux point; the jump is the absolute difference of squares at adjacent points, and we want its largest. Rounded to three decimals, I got 0.014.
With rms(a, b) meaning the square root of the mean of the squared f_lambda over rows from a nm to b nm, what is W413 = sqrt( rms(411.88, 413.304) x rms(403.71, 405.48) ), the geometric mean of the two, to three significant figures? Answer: 0.610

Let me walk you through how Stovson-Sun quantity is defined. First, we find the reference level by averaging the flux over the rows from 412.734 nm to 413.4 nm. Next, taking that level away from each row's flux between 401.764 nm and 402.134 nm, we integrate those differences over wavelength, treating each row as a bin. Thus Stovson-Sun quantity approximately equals 0.012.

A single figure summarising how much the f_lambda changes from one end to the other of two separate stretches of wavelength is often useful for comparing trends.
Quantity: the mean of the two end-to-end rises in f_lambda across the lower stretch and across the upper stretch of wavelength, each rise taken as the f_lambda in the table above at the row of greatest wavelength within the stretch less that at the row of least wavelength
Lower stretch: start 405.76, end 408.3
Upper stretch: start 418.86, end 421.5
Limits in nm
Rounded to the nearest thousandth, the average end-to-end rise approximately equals 0.028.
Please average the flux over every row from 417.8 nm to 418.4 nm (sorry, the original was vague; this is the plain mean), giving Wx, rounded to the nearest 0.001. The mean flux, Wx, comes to 0.600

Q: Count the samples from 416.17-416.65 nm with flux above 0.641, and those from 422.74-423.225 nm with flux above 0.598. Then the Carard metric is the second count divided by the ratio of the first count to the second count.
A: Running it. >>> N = 5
